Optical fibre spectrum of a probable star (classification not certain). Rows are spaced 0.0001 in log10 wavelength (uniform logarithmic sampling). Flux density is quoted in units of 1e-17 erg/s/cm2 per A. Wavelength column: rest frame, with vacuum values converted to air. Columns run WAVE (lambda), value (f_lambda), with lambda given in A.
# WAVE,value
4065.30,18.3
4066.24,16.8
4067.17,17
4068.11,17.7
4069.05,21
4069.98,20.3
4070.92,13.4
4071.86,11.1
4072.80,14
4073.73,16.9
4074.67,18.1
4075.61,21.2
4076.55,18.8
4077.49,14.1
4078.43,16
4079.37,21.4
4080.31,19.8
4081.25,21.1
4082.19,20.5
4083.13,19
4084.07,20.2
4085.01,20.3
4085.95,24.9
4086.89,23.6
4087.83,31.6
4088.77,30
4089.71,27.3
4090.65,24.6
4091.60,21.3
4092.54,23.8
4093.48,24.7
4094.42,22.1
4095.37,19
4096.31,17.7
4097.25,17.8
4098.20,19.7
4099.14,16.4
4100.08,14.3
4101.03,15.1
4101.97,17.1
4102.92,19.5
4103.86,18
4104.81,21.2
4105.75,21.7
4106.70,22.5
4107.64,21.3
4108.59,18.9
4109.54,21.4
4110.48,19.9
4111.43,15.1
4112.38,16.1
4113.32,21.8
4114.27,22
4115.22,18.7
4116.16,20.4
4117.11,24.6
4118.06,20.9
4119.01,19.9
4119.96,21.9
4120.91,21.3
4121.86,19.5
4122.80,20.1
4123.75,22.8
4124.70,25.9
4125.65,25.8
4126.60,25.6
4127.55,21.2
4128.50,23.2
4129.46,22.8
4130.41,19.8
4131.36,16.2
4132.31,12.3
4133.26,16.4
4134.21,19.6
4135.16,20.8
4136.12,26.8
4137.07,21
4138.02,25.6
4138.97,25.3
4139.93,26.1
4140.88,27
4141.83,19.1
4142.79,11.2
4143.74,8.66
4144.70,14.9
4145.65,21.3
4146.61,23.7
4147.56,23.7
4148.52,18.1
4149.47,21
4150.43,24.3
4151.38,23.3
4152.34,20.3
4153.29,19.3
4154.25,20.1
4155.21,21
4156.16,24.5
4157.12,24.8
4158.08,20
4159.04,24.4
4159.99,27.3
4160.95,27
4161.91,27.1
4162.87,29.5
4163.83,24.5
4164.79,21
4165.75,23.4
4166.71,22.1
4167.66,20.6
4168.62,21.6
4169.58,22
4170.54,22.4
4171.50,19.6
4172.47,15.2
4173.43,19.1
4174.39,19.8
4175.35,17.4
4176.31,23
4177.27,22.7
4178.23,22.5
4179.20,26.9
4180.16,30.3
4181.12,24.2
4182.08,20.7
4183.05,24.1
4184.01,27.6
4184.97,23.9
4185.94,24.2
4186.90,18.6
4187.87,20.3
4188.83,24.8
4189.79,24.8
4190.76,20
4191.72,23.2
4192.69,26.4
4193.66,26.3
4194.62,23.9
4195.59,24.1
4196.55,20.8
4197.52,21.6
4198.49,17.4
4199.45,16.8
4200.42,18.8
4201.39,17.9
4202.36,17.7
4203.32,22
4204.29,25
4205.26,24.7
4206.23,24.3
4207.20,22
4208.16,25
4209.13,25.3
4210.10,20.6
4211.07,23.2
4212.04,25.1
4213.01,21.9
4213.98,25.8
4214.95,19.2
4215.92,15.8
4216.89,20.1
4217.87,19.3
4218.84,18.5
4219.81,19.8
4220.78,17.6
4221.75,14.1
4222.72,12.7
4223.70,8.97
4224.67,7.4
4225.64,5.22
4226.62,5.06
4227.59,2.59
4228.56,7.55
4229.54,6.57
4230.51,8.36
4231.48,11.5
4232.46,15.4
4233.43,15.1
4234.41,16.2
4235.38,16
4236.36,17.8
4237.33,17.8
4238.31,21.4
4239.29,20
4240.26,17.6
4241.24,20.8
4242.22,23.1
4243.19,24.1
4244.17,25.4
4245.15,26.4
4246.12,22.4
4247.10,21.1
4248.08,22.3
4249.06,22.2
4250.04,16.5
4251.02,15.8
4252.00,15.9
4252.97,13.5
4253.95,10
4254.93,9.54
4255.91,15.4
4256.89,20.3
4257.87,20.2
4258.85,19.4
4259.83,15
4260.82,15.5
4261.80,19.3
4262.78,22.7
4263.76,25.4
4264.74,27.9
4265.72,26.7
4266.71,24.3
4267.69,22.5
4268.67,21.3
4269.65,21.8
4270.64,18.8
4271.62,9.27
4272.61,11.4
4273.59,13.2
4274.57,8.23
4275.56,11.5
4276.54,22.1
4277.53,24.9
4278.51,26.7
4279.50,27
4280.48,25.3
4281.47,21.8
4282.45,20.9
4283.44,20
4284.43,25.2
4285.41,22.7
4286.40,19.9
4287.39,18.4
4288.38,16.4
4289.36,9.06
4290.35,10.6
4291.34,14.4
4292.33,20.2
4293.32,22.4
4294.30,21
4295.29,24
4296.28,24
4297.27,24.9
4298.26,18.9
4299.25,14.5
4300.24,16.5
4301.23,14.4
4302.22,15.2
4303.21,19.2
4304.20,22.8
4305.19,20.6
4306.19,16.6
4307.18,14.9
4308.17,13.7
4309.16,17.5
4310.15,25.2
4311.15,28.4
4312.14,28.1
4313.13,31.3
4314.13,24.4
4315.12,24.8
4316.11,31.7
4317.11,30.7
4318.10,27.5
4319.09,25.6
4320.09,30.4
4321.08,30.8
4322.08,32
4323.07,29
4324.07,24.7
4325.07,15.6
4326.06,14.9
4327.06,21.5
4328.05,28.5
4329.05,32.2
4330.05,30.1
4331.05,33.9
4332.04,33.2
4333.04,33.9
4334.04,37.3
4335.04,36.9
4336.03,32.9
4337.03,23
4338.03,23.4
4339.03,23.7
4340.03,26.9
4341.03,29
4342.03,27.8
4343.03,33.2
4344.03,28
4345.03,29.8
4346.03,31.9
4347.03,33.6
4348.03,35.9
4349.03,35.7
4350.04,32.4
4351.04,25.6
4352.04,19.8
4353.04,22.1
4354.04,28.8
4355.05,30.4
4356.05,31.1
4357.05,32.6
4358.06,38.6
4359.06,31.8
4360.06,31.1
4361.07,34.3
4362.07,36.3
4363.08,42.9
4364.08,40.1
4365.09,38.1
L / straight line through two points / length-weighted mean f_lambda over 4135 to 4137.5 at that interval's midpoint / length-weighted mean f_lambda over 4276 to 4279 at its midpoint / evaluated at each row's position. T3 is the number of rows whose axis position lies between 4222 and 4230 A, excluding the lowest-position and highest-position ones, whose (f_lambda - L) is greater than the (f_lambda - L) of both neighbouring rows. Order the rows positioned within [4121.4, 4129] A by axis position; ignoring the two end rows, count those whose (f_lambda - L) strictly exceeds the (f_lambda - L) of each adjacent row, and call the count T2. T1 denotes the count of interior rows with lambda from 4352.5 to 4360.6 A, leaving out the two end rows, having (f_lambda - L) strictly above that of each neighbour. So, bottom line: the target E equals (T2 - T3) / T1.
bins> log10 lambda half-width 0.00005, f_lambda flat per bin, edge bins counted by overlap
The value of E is 0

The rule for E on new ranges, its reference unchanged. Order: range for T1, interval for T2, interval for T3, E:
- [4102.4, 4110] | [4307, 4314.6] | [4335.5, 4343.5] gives 1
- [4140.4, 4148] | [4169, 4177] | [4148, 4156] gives 1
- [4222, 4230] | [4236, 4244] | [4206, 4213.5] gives -1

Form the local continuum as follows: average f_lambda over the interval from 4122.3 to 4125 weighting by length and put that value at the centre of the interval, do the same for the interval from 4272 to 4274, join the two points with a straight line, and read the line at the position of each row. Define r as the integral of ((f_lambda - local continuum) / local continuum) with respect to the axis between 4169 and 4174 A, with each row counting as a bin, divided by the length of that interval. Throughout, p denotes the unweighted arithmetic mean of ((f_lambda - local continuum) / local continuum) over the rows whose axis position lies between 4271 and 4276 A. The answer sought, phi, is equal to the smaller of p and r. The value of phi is -0.1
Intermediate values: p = -0.11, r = 0.0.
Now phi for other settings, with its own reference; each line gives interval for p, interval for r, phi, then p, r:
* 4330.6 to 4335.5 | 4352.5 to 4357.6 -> 3.5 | 3.51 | 3.7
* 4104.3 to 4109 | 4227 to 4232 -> -0.5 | -0.12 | -0.5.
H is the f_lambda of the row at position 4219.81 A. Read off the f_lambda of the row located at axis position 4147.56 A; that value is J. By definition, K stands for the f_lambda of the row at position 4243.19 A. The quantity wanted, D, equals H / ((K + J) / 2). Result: 0.83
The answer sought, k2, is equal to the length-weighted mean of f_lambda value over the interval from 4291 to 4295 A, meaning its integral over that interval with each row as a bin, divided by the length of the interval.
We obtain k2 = 19.9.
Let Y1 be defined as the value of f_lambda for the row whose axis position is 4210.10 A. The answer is 20.6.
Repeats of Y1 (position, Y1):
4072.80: 14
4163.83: 24.5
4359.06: 31.8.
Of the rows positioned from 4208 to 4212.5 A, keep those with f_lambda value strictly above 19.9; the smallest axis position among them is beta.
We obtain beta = 4208.16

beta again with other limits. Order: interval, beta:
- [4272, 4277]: 4276.54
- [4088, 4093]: 4088.77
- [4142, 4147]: 4145.65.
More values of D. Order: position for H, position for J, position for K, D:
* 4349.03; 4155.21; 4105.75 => 1.67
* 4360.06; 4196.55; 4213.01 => 1.46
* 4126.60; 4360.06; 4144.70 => 1.11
